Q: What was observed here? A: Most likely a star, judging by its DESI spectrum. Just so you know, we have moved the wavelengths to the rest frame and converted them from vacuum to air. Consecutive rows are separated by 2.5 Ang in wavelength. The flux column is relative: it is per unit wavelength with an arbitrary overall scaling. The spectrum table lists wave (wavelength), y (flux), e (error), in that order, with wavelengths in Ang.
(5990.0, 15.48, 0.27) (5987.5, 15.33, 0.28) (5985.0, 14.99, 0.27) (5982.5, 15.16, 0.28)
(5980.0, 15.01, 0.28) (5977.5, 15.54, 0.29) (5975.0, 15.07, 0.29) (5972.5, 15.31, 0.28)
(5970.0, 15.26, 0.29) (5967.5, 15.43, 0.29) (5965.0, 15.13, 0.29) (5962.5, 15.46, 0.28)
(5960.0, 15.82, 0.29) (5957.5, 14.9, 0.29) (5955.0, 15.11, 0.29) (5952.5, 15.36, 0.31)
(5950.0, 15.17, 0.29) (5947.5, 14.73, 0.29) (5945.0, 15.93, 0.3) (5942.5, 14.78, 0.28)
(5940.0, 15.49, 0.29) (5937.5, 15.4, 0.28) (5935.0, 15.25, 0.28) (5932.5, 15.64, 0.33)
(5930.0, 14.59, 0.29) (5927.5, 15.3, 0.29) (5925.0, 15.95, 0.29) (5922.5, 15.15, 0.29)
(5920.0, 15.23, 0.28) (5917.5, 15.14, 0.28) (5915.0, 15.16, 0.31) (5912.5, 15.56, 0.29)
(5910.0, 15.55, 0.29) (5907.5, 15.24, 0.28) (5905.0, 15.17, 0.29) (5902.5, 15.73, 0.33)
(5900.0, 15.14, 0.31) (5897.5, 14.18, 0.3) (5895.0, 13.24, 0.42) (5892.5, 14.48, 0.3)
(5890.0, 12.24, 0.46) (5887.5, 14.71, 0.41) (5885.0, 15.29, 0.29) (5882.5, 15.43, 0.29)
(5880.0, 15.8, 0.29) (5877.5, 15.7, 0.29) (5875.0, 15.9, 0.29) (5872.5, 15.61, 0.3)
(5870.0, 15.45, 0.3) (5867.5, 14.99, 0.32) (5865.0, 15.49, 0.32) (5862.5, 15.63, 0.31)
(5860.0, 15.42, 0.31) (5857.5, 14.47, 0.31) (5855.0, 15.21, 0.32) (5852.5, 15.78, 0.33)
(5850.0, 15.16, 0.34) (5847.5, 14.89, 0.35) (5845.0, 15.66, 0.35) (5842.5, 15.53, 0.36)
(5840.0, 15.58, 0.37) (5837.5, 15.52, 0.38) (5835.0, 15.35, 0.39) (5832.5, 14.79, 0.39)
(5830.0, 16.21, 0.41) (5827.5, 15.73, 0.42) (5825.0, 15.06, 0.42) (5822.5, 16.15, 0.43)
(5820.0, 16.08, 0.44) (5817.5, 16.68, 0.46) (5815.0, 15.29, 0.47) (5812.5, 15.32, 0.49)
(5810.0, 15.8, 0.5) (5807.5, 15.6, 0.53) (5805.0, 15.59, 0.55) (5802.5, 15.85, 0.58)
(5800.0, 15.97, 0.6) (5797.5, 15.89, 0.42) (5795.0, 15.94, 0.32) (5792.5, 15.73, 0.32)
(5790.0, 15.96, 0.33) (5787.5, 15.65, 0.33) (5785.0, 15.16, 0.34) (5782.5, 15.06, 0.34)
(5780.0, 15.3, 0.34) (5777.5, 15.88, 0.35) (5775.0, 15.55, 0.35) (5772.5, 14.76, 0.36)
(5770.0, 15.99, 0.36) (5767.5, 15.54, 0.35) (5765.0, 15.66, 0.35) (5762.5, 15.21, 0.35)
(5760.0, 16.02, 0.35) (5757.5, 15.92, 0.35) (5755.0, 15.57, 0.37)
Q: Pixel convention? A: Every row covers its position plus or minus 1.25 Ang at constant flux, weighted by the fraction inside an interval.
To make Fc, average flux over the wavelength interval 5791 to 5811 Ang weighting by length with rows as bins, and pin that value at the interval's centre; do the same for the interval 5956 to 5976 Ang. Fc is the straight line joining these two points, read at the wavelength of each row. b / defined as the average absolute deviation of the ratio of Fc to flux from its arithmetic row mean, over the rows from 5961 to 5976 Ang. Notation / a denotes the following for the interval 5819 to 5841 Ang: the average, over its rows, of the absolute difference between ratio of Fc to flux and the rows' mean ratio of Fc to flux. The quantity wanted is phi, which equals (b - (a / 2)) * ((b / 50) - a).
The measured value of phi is 0.0001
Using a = 0.0243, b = 0.008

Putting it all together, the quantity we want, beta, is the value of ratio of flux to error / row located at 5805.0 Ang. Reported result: 28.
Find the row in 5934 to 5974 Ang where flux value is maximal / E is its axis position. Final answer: 5945.0 Ang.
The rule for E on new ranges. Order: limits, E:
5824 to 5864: 5830.0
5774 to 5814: 5800.0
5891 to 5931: 5925.0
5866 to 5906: 5875.0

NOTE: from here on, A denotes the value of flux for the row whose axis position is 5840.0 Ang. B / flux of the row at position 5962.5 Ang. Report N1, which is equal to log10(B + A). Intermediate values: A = 15.58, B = 15.46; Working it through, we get 1.49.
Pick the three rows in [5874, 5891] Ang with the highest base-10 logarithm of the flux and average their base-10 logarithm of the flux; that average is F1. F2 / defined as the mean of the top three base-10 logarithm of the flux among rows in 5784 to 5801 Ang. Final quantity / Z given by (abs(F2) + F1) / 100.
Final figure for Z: 0.0240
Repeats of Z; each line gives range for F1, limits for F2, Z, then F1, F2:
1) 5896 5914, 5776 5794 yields 0.0239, 1.19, 1.20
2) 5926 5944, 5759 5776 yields 0.0239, 1.19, 1.20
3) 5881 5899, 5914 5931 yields 0.0237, 1.18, 1.19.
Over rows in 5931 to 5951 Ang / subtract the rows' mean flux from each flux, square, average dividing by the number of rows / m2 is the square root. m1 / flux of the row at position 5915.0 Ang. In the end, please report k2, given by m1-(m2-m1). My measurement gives 29.94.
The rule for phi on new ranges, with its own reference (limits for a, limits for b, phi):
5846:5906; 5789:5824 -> 0.0003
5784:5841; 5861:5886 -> -0.0001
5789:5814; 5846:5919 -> -0.0003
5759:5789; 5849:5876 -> -0.0002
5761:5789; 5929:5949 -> -0.0003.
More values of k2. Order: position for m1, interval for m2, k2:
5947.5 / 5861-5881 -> 29.20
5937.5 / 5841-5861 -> 30.40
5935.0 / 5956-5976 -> 30.24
